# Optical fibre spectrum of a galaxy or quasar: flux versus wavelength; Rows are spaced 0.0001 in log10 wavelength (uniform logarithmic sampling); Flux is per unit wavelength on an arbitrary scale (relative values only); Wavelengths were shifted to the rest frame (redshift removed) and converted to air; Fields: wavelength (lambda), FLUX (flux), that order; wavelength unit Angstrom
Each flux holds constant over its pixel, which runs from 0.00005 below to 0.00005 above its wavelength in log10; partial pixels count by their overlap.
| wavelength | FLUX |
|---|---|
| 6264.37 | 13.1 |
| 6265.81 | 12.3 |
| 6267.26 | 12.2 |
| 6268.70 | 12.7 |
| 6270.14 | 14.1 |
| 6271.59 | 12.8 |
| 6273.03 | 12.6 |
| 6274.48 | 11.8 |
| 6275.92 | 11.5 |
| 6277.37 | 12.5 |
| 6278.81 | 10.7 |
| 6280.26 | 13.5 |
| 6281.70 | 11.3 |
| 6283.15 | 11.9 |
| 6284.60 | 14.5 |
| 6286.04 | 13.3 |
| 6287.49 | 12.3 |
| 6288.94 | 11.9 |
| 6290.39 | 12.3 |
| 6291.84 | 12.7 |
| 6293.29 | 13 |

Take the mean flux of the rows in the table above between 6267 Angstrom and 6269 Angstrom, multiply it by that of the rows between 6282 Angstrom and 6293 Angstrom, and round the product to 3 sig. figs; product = 158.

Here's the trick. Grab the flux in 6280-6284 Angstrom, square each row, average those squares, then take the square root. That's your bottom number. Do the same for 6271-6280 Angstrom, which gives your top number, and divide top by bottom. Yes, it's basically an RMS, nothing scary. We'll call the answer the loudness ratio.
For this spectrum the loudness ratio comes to 0.98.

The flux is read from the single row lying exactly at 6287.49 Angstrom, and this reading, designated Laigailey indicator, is 12.3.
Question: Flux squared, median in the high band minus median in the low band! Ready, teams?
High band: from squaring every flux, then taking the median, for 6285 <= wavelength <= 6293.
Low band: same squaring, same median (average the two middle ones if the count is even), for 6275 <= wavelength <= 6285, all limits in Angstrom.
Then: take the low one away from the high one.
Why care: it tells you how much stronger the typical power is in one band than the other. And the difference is 10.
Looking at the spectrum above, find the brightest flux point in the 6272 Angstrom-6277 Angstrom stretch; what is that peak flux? 12.6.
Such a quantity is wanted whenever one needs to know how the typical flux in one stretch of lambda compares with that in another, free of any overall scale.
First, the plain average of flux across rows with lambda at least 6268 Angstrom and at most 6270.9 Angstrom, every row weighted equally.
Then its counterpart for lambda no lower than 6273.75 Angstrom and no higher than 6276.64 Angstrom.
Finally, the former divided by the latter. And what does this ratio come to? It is 1.15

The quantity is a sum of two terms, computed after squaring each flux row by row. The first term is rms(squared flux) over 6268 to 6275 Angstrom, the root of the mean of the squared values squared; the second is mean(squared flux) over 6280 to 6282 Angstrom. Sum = 320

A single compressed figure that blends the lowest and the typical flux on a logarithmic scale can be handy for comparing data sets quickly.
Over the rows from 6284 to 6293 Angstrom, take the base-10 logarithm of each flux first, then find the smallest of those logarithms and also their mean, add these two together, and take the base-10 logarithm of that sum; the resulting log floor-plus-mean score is 0.339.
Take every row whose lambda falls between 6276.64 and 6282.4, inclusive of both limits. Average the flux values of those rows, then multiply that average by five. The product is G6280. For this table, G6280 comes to 60.0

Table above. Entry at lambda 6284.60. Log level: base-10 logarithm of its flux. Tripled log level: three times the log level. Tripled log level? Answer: 3.48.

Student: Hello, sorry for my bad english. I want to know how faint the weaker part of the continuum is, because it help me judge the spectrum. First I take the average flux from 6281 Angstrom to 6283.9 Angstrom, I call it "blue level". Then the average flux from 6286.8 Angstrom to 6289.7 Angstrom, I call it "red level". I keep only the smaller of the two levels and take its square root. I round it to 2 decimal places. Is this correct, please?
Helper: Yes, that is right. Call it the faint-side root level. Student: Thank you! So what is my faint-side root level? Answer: 3.41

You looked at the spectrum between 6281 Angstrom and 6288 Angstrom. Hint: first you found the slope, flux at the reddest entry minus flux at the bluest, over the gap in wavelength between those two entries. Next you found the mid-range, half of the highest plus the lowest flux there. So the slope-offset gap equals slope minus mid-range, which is -12.7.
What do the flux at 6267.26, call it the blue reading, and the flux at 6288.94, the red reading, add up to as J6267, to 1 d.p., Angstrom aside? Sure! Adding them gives 24.1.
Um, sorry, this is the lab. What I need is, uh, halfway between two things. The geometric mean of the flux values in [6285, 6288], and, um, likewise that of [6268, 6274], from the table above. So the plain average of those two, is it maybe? 12.9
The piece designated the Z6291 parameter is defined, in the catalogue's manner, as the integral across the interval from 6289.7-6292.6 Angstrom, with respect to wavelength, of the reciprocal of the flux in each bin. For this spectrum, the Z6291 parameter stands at 0.232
